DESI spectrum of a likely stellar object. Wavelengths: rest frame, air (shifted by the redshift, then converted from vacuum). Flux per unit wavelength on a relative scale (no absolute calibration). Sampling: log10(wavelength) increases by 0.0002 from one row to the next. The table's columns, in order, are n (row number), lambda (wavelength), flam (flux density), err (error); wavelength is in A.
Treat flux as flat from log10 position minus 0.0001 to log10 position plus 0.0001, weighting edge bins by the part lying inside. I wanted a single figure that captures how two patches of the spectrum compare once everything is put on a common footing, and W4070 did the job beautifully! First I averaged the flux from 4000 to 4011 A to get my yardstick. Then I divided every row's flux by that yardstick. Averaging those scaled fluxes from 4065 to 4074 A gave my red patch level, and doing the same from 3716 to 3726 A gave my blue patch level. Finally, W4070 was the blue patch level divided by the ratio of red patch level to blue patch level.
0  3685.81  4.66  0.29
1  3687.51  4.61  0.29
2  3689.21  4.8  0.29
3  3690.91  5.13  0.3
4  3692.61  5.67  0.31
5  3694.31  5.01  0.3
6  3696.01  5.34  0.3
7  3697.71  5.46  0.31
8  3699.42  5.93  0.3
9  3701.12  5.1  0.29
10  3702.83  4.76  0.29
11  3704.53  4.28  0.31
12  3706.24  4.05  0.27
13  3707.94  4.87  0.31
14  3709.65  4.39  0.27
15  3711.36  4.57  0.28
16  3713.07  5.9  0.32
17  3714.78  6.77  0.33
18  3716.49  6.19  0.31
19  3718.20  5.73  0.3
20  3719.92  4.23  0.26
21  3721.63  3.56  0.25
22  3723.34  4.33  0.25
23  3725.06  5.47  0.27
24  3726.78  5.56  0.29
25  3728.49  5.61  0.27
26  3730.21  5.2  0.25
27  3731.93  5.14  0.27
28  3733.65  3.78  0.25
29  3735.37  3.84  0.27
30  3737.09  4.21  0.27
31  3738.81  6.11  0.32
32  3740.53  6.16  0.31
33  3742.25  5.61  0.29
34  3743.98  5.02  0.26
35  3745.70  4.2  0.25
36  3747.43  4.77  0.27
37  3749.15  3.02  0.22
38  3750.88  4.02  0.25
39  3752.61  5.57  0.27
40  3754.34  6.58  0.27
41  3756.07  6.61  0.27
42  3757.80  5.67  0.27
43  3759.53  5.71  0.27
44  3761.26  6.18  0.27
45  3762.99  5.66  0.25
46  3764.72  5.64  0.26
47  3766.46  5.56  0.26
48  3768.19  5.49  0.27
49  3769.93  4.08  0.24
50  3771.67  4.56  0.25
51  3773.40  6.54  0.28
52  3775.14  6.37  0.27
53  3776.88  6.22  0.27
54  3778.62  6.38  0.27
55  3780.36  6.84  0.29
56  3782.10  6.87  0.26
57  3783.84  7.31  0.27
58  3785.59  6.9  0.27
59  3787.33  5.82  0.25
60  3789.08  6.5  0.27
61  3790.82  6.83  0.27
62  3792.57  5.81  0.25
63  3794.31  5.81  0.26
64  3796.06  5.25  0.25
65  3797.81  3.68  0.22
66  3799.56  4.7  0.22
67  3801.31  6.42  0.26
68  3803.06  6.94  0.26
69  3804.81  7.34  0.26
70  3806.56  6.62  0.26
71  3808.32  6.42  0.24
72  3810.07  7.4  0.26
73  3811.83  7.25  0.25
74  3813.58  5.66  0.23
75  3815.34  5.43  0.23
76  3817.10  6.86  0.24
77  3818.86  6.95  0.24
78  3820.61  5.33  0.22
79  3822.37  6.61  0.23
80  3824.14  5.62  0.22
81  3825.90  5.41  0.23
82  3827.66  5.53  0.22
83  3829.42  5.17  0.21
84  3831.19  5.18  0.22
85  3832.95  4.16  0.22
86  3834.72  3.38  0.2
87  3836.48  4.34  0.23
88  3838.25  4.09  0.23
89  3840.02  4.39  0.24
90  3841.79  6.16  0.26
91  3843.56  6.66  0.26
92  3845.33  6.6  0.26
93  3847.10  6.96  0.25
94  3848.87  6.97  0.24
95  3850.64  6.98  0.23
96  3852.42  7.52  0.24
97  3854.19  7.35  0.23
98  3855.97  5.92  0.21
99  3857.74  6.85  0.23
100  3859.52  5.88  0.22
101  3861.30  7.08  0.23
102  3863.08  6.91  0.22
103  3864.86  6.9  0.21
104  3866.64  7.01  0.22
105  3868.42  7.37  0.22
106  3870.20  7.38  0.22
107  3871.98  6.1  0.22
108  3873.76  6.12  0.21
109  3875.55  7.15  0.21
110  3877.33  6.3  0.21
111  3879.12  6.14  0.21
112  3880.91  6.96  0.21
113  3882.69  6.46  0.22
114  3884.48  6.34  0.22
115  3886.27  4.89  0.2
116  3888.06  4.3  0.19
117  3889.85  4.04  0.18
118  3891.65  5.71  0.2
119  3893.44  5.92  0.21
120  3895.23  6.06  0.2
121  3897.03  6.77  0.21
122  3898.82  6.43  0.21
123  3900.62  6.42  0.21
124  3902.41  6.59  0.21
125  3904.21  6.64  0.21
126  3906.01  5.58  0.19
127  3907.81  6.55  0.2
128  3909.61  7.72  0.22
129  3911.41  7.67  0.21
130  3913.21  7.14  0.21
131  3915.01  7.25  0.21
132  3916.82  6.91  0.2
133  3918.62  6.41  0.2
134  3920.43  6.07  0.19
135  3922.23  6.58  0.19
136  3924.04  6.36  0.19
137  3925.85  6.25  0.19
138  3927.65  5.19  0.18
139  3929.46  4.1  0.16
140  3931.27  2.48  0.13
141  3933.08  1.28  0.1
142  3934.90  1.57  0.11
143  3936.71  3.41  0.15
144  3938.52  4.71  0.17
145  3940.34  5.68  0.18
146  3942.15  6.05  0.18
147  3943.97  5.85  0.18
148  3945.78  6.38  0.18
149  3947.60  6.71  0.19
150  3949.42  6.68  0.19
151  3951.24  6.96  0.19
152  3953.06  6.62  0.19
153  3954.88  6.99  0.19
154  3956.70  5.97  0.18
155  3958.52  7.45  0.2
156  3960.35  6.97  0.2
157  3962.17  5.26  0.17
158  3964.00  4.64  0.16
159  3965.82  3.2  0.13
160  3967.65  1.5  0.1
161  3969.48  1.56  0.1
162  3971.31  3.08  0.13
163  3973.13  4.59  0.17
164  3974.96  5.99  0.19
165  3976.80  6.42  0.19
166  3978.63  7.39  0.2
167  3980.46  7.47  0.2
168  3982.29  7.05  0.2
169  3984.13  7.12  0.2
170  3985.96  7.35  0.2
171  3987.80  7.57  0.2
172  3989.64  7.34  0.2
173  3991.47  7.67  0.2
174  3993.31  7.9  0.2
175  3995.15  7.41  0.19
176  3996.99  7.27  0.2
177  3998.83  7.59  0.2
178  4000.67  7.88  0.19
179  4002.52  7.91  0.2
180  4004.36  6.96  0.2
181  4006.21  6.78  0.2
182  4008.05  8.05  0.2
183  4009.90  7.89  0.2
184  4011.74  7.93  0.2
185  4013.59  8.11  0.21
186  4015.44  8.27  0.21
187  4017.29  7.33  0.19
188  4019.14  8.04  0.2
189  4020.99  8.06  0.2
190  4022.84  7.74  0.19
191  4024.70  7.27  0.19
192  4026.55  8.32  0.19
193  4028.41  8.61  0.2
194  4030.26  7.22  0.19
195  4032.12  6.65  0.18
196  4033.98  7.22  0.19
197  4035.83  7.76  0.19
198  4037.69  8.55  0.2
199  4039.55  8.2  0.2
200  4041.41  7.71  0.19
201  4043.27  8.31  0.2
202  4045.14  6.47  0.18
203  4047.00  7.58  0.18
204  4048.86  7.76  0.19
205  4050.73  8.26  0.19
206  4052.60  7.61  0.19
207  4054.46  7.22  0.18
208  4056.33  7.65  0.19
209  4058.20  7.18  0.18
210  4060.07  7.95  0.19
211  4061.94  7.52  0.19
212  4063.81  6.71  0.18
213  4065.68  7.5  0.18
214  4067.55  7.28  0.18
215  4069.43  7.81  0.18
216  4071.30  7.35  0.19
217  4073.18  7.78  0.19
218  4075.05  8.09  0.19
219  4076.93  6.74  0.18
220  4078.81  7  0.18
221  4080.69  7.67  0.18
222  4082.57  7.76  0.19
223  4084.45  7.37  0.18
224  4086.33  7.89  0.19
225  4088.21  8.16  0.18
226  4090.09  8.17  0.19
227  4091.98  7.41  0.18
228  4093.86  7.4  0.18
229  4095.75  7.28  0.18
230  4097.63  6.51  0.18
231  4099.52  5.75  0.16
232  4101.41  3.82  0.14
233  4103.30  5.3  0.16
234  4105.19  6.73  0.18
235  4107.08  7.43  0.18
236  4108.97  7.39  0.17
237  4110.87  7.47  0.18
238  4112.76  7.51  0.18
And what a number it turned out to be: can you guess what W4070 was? 0.4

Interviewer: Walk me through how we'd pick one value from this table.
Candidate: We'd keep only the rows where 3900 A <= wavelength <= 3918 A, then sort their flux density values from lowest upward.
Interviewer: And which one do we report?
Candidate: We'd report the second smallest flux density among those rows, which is 6.42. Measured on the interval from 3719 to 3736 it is 3.78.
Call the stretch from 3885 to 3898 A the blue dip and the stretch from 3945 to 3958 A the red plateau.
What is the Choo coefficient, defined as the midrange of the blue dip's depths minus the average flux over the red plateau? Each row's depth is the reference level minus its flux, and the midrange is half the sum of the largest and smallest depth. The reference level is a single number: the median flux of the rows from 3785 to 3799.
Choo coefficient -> -6.2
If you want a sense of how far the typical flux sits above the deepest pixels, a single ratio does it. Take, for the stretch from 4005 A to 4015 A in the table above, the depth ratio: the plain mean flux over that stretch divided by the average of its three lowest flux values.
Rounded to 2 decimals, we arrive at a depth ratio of 1.03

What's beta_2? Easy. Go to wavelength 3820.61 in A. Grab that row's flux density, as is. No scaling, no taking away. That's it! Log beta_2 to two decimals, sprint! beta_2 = 5.33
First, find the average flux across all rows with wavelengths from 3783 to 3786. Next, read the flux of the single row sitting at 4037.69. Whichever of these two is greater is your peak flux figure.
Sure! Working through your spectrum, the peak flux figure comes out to 8.55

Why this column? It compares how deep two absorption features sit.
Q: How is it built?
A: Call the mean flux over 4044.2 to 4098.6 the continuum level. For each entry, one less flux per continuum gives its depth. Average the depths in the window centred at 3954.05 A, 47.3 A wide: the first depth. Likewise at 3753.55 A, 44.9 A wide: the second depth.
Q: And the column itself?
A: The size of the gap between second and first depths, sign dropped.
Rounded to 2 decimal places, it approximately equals 0.04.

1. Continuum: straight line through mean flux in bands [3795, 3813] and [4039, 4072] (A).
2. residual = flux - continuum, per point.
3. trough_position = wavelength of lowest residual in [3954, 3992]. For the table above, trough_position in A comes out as 3967.65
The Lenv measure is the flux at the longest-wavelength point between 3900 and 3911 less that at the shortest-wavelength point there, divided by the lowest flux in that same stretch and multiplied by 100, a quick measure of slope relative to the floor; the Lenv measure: 23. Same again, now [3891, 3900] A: 13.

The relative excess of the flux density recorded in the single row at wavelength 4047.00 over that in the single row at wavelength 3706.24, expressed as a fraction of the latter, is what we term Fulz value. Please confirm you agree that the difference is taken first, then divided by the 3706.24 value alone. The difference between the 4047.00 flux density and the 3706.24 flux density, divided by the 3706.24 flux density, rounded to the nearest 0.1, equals 0.9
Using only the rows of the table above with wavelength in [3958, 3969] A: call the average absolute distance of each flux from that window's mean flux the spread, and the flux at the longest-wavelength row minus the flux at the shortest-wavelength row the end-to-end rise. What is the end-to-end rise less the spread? -7.7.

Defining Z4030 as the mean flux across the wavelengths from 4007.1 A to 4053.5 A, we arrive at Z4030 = 7.80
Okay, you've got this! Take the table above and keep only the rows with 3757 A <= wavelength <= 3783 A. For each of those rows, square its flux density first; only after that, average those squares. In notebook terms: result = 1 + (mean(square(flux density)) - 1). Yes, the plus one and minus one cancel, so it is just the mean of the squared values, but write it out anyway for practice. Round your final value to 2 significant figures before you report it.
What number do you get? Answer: 35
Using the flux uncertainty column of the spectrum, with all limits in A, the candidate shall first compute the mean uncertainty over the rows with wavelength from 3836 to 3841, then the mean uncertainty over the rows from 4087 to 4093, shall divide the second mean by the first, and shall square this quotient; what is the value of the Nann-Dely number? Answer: 0.62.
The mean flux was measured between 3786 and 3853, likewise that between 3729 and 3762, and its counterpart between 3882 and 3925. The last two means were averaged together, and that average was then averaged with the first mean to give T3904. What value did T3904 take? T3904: 5.81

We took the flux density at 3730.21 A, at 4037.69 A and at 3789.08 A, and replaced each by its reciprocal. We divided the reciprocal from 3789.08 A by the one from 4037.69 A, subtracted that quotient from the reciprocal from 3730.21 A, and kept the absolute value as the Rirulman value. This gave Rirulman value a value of 1.12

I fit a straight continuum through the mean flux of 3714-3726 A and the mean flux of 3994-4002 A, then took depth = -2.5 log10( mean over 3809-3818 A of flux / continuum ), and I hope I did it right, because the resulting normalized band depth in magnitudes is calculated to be -0.09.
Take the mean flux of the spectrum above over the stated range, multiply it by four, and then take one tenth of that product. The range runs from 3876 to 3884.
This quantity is 2.6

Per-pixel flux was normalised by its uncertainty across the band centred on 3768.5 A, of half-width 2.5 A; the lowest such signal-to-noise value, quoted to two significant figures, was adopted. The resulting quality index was 17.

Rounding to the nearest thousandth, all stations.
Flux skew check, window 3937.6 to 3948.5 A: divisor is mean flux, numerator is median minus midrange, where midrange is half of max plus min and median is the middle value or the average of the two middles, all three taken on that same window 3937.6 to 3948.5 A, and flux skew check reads 0.041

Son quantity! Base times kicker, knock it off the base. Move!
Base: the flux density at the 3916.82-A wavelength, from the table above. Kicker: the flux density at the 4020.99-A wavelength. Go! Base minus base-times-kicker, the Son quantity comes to -49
